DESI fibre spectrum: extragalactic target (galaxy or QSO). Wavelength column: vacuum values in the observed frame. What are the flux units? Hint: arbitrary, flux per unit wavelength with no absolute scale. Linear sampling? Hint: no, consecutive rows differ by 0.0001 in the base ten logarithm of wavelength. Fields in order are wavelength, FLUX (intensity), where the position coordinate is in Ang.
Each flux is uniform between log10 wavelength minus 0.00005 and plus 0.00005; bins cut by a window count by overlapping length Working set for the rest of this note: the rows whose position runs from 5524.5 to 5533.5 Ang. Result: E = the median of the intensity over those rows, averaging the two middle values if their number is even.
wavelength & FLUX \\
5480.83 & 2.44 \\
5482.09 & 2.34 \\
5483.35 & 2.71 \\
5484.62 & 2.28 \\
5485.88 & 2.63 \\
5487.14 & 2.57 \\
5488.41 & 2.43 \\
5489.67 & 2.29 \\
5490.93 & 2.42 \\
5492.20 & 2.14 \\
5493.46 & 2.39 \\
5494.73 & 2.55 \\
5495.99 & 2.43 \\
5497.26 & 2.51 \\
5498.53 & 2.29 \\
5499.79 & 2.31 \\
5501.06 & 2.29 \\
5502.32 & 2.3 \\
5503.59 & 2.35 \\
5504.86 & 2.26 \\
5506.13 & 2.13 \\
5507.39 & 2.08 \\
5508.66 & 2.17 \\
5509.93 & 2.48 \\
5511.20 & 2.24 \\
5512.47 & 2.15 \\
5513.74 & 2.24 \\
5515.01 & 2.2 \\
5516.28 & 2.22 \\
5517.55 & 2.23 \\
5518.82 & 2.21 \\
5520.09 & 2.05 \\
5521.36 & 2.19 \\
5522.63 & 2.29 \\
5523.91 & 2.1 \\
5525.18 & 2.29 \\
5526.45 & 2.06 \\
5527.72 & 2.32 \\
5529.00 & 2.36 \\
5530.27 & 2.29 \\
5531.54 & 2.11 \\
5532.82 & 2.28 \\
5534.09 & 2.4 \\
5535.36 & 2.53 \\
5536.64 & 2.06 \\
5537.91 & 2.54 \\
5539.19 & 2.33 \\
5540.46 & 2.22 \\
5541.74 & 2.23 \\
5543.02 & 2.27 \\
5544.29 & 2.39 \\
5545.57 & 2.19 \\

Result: 2.29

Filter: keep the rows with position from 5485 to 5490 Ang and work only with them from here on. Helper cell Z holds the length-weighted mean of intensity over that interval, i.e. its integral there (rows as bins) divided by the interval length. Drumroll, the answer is 2.48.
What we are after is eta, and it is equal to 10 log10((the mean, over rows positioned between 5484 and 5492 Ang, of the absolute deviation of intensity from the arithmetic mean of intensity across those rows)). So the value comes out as -9.6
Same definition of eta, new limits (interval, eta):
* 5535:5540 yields -7.7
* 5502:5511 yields -9.7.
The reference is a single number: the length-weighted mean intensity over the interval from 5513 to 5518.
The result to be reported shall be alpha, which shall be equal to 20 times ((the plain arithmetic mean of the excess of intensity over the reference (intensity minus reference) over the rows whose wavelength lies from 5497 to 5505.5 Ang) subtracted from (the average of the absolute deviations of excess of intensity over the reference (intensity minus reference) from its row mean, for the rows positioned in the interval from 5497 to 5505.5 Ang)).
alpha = -1.0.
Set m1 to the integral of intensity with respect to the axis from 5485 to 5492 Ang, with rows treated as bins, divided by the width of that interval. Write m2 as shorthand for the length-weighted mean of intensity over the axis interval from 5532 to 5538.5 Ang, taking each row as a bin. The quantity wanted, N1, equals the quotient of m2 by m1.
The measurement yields 0.96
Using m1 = 2.44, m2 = 2.35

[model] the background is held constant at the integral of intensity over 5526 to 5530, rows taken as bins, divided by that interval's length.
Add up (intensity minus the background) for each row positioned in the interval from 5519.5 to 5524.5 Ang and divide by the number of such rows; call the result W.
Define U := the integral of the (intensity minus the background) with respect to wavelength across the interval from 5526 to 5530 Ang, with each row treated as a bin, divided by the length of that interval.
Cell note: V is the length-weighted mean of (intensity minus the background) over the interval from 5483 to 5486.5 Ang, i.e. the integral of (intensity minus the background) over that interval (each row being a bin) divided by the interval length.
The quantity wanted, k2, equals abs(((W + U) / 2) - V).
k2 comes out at 0.317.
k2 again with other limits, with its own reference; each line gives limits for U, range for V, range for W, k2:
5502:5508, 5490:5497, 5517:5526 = 0.181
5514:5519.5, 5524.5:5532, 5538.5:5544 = 0.002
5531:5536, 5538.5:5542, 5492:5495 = 0.080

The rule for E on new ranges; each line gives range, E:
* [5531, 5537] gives 2.28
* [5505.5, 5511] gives 2.15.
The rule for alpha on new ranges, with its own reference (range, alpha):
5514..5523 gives 1.3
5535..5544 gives 0.8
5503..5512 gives 1.6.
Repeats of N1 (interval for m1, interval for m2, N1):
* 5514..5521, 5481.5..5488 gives 1.14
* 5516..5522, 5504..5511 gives 1.02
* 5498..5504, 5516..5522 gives 0.94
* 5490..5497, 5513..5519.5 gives 0.93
